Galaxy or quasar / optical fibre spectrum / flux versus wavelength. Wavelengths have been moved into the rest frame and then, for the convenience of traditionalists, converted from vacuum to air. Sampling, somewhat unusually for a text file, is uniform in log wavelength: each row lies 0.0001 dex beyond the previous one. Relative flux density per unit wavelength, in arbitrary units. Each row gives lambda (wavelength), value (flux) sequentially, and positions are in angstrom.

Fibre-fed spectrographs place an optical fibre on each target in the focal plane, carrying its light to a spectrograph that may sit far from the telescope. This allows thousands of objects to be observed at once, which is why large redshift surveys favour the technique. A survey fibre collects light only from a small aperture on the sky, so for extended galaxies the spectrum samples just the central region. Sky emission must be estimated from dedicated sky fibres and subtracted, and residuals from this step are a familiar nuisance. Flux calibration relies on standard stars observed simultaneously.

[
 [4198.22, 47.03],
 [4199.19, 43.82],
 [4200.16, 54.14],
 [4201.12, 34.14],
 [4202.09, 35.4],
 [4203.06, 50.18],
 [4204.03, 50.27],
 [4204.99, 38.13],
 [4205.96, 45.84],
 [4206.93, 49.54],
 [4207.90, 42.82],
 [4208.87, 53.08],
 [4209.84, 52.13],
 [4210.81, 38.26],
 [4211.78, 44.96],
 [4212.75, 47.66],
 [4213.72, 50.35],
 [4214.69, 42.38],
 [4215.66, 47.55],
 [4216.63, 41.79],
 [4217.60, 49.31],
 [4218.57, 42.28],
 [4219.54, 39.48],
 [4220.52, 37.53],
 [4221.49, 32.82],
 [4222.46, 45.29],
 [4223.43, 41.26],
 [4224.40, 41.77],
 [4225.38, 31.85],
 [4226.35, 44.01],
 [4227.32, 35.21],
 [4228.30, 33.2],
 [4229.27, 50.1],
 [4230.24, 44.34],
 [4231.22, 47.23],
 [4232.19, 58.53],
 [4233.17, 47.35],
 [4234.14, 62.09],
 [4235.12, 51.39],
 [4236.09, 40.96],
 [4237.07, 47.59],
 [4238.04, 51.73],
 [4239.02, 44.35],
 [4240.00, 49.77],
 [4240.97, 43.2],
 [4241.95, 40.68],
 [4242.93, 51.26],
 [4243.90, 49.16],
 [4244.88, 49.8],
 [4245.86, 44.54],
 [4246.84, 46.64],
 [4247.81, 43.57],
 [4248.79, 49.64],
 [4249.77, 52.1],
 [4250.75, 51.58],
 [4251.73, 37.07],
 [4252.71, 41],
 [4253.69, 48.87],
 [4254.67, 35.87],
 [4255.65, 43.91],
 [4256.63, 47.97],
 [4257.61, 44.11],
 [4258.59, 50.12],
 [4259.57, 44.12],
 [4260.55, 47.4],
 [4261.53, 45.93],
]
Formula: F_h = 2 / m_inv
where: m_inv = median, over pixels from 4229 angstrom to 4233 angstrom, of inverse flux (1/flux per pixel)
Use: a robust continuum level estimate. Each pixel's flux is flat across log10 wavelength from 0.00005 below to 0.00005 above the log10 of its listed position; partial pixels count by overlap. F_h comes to 97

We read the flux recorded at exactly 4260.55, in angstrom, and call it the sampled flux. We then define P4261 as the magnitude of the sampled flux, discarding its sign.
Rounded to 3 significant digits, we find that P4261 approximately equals 47.4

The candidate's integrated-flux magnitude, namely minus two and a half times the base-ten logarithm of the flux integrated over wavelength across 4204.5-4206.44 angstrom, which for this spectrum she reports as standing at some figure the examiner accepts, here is -4.78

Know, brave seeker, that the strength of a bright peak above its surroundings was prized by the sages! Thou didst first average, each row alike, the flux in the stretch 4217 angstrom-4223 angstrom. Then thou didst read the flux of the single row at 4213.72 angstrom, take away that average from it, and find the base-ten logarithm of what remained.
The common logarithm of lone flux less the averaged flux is 1.0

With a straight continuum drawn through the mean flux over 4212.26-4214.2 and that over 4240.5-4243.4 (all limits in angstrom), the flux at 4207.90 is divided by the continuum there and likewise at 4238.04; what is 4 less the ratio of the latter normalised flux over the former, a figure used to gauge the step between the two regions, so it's 2.68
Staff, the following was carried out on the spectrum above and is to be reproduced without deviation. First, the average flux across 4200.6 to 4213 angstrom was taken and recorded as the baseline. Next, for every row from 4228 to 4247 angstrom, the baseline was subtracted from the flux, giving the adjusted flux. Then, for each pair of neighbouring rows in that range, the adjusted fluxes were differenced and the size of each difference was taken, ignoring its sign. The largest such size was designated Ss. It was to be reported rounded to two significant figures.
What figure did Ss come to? 17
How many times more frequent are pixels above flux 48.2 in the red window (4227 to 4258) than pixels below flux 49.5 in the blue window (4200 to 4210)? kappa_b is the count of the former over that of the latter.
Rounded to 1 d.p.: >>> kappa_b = 2.6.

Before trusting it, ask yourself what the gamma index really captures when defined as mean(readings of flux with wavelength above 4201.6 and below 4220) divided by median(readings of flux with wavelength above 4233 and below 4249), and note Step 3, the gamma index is 0.95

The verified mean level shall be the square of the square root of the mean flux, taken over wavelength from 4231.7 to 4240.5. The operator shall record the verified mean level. 50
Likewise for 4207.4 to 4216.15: 47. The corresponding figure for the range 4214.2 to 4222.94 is 42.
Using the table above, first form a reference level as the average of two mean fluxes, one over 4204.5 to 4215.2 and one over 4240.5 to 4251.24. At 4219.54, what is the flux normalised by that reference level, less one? -0.15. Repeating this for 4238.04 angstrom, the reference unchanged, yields 0.11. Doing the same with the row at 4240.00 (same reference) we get 0.07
